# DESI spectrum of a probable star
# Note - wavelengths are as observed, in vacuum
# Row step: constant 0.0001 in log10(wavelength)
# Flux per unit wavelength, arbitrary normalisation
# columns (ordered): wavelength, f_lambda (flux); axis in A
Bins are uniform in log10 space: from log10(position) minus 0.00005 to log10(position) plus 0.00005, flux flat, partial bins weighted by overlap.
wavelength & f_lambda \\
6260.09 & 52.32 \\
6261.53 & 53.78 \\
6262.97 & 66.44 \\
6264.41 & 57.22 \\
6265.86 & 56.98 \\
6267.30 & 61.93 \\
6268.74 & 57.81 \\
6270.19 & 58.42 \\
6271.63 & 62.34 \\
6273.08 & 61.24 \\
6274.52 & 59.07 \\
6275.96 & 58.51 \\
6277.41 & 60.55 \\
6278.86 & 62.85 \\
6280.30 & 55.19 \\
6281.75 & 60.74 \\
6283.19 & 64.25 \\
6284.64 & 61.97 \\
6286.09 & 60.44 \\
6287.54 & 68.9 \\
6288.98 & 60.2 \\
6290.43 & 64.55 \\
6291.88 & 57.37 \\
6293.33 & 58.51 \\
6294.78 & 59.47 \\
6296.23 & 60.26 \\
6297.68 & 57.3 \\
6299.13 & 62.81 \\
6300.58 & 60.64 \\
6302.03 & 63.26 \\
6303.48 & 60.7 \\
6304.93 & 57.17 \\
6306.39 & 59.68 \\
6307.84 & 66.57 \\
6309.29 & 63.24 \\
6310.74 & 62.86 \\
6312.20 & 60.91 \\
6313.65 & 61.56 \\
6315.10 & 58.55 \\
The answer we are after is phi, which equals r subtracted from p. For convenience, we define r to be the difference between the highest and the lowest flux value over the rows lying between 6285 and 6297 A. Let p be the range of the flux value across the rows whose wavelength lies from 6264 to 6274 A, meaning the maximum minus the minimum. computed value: -6.2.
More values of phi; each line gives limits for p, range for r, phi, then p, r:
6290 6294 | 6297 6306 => 1.1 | 7.2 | 6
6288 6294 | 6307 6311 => 3.5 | 7.2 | 4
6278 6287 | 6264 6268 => 4.1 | 9.1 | 5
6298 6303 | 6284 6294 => -8.9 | 2.6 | 12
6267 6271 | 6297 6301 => -1.4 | 4.1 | 6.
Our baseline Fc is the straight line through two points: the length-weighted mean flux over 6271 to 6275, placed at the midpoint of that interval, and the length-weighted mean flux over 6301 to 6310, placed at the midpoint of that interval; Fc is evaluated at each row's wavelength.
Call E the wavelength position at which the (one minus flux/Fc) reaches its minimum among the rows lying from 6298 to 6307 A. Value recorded 6302.03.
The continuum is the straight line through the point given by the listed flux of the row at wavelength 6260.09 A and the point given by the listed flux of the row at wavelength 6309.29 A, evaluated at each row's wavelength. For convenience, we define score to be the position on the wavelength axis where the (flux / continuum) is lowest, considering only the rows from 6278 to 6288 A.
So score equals 6280.30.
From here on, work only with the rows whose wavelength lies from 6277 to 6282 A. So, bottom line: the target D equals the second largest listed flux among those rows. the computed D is 60.74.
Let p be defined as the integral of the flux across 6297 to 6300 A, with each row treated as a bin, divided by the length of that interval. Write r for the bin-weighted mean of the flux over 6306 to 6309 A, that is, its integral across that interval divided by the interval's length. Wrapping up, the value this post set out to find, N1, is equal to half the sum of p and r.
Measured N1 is 61.9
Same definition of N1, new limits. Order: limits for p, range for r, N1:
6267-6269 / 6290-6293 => 60.1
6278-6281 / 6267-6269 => 59.6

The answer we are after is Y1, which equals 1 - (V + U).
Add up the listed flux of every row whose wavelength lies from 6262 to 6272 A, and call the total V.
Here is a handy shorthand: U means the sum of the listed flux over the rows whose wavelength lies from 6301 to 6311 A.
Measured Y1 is -853.6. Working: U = 433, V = 421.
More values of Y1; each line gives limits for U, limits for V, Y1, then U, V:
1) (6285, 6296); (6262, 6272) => -849.6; 429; 421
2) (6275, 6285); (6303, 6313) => -854.2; 424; 431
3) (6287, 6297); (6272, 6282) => -846.4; 429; 418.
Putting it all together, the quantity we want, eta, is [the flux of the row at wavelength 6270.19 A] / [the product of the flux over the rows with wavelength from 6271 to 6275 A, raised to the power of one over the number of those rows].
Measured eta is 0.96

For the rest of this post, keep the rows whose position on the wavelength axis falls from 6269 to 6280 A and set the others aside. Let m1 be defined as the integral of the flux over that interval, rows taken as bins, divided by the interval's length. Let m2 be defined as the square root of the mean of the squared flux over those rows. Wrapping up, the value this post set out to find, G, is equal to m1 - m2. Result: -0.34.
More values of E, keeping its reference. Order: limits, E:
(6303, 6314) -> 6307.84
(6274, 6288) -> 6287.54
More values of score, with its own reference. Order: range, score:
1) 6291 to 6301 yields 6297.68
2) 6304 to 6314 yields 6304.93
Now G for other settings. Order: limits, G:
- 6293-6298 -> 0.13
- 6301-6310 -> -0.11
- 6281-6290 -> -0.03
